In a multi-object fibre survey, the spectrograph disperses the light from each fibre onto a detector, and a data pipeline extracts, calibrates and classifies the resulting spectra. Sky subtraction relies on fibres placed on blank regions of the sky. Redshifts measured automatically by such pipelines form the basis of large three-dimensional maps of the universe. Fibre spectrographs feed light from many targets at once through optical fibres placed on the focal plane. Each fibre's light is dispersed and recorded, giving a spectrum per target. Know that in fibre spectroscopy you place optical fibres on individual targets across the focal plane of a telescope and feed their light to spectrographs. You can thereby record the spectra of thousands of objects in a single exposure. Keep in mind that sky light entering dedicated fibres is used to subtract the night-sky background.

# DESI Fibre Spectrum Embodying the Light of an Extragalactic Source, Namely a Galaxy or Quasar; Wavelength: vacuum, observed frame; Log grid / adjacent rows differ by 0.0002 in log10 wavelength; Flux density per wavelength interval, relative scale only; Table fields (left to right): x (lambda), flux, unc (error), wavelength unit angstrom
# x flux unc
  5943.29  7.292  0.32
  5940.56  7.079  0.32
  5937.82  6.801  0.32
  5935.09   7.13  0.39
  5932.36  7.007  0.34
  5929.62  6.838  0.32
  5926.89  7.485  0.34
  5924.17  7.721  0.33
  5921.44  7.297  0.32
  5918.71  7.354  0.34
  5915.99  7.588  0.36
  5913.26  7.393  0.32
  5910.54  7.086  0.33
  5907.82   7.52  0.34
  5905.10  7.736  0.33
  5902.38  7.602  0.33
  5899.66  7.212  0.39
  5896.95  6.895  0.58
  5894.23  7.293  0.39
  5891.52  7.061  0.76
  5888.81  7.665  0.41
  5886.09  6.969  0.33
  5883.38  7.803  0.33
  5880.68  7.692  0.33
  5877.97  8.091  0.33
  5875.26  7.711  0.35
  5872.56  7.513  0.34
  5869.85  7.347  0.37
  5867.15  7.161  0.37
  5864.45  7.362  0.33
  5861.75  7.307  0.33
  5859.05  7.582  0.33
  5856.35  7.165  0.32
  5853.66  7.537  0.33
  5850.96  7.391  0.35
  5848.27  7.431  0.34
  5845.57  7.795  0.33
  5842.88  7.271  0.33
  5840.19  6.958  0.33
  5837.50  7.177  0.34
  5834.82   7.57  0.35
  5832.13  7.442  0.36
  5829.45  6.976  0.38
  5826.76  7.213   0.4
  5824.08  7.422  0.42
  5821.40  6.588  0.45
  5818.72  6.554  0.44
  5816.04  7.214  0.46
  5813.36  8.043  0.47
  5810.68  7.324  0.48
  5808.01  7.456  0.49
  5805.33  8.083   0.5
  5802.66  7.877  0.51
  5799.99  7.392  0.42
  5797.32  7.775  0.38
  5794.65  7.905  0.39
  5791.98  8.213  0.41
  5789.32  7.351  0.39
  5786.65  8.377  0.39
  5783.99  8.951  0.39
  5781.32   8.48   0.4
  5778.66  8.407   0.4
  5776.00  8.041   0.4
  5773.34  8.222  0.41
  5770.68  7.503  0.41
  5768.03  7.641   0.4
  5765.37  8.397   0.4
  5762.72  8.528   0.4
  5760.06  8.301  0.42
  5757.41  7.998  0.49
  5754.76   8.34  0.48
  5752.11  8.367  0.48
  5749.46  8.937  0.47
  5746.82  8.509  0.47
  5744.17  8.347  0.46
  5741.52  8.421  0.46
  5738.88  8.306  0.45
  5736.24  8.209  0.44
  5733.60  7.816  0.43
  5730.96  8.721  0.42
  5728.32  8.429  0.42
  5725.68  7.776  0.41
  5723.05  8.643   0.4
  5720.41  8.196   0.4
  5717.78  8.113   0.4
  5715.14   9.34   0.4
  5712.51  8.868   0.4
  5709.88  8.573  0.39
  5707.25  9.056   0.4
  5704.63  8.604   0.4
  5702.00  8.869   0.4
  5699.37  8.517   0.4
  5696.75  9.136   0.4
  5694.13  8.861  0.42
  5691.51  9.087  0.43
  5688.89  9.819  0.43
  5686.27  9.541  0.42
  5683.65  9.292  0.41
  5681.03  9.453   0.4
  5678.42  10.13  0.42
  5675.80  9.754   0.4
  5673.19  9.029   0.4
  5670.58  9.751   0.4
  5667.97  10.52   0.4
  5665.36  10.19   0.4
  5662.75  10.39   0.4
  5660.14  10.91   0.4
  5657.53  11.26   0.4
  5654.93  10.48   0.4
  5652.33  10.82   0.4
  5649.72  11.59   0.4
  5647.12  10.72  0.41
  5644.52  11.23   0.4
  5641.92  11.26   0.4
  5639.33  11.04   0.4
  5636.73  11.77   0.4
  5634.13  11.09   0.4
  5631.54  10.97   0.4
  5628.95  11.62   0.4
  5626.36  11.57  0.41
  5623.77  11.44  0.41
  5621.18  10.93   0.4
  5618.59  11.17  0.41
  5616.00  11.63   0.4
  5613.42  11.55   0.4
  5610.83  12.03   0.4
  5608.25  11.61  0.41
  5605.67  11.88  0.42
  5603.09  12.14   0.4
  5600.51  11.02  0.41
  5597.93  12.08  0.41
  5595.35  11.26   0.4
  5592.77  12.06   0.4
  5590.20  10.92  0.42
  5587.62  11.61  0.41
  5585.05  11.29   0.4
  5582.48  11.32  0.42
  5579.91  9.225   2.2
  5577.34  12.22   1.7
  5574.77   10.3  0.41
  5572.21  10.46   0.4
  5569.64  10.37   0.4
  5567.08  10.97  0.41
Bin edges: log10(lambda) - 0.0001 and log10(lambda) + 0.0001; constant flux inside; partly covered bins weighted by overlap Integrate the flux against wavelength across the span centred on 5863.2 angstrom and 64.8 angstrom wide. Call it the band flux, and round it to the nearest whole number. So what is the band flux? 481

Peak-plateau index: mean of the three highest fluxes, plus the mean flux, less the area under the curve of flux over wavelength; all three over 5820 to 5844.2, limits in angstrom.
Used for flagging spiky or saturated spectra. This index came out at -159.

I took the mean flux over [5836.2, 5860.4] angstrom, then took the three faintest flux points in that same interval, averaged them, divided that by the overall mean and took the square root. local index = 0.982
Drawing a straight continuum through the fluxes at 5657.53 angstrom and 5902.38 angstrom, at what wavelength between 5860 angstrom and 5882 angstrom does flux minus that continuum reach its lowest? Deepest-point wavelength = 5867.15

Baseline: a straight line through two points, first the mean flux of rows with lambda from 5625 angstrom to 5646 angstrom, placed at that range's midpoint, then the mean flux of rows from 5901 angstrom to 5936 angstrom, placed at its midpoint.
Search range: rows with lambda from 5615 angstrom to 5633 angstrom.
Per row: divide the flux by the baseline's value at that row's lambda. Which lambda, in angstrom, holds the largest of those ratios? 5628.95 angstrom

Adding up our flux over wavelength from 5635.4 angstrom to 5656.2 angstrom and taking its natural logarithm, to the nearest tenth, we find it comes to 5.4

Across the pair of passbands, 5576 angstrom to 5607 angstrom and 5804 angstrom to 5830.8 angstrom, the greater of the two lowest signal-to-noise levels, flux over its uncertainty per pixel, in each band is 14.6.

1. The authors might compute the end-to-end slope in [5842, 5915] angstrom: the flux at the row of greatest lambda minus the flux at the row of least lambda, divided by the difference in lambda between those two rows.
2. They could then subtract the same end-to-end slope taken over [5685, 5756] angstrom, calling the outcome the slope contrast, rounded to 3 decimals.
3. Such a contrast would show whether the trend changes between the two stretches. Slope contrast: 0.019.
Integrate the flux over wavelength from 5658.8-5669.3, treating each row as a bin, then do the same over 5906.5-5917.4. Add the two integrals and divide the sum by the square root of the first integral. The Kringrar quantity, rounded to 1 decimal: 18.2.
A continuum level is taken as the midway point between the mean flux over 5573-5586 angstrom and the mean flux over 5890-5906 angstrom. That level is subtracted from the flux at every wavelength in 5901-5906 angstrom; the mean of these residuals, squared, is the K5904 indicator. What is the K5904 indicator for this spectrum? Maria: 2.0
